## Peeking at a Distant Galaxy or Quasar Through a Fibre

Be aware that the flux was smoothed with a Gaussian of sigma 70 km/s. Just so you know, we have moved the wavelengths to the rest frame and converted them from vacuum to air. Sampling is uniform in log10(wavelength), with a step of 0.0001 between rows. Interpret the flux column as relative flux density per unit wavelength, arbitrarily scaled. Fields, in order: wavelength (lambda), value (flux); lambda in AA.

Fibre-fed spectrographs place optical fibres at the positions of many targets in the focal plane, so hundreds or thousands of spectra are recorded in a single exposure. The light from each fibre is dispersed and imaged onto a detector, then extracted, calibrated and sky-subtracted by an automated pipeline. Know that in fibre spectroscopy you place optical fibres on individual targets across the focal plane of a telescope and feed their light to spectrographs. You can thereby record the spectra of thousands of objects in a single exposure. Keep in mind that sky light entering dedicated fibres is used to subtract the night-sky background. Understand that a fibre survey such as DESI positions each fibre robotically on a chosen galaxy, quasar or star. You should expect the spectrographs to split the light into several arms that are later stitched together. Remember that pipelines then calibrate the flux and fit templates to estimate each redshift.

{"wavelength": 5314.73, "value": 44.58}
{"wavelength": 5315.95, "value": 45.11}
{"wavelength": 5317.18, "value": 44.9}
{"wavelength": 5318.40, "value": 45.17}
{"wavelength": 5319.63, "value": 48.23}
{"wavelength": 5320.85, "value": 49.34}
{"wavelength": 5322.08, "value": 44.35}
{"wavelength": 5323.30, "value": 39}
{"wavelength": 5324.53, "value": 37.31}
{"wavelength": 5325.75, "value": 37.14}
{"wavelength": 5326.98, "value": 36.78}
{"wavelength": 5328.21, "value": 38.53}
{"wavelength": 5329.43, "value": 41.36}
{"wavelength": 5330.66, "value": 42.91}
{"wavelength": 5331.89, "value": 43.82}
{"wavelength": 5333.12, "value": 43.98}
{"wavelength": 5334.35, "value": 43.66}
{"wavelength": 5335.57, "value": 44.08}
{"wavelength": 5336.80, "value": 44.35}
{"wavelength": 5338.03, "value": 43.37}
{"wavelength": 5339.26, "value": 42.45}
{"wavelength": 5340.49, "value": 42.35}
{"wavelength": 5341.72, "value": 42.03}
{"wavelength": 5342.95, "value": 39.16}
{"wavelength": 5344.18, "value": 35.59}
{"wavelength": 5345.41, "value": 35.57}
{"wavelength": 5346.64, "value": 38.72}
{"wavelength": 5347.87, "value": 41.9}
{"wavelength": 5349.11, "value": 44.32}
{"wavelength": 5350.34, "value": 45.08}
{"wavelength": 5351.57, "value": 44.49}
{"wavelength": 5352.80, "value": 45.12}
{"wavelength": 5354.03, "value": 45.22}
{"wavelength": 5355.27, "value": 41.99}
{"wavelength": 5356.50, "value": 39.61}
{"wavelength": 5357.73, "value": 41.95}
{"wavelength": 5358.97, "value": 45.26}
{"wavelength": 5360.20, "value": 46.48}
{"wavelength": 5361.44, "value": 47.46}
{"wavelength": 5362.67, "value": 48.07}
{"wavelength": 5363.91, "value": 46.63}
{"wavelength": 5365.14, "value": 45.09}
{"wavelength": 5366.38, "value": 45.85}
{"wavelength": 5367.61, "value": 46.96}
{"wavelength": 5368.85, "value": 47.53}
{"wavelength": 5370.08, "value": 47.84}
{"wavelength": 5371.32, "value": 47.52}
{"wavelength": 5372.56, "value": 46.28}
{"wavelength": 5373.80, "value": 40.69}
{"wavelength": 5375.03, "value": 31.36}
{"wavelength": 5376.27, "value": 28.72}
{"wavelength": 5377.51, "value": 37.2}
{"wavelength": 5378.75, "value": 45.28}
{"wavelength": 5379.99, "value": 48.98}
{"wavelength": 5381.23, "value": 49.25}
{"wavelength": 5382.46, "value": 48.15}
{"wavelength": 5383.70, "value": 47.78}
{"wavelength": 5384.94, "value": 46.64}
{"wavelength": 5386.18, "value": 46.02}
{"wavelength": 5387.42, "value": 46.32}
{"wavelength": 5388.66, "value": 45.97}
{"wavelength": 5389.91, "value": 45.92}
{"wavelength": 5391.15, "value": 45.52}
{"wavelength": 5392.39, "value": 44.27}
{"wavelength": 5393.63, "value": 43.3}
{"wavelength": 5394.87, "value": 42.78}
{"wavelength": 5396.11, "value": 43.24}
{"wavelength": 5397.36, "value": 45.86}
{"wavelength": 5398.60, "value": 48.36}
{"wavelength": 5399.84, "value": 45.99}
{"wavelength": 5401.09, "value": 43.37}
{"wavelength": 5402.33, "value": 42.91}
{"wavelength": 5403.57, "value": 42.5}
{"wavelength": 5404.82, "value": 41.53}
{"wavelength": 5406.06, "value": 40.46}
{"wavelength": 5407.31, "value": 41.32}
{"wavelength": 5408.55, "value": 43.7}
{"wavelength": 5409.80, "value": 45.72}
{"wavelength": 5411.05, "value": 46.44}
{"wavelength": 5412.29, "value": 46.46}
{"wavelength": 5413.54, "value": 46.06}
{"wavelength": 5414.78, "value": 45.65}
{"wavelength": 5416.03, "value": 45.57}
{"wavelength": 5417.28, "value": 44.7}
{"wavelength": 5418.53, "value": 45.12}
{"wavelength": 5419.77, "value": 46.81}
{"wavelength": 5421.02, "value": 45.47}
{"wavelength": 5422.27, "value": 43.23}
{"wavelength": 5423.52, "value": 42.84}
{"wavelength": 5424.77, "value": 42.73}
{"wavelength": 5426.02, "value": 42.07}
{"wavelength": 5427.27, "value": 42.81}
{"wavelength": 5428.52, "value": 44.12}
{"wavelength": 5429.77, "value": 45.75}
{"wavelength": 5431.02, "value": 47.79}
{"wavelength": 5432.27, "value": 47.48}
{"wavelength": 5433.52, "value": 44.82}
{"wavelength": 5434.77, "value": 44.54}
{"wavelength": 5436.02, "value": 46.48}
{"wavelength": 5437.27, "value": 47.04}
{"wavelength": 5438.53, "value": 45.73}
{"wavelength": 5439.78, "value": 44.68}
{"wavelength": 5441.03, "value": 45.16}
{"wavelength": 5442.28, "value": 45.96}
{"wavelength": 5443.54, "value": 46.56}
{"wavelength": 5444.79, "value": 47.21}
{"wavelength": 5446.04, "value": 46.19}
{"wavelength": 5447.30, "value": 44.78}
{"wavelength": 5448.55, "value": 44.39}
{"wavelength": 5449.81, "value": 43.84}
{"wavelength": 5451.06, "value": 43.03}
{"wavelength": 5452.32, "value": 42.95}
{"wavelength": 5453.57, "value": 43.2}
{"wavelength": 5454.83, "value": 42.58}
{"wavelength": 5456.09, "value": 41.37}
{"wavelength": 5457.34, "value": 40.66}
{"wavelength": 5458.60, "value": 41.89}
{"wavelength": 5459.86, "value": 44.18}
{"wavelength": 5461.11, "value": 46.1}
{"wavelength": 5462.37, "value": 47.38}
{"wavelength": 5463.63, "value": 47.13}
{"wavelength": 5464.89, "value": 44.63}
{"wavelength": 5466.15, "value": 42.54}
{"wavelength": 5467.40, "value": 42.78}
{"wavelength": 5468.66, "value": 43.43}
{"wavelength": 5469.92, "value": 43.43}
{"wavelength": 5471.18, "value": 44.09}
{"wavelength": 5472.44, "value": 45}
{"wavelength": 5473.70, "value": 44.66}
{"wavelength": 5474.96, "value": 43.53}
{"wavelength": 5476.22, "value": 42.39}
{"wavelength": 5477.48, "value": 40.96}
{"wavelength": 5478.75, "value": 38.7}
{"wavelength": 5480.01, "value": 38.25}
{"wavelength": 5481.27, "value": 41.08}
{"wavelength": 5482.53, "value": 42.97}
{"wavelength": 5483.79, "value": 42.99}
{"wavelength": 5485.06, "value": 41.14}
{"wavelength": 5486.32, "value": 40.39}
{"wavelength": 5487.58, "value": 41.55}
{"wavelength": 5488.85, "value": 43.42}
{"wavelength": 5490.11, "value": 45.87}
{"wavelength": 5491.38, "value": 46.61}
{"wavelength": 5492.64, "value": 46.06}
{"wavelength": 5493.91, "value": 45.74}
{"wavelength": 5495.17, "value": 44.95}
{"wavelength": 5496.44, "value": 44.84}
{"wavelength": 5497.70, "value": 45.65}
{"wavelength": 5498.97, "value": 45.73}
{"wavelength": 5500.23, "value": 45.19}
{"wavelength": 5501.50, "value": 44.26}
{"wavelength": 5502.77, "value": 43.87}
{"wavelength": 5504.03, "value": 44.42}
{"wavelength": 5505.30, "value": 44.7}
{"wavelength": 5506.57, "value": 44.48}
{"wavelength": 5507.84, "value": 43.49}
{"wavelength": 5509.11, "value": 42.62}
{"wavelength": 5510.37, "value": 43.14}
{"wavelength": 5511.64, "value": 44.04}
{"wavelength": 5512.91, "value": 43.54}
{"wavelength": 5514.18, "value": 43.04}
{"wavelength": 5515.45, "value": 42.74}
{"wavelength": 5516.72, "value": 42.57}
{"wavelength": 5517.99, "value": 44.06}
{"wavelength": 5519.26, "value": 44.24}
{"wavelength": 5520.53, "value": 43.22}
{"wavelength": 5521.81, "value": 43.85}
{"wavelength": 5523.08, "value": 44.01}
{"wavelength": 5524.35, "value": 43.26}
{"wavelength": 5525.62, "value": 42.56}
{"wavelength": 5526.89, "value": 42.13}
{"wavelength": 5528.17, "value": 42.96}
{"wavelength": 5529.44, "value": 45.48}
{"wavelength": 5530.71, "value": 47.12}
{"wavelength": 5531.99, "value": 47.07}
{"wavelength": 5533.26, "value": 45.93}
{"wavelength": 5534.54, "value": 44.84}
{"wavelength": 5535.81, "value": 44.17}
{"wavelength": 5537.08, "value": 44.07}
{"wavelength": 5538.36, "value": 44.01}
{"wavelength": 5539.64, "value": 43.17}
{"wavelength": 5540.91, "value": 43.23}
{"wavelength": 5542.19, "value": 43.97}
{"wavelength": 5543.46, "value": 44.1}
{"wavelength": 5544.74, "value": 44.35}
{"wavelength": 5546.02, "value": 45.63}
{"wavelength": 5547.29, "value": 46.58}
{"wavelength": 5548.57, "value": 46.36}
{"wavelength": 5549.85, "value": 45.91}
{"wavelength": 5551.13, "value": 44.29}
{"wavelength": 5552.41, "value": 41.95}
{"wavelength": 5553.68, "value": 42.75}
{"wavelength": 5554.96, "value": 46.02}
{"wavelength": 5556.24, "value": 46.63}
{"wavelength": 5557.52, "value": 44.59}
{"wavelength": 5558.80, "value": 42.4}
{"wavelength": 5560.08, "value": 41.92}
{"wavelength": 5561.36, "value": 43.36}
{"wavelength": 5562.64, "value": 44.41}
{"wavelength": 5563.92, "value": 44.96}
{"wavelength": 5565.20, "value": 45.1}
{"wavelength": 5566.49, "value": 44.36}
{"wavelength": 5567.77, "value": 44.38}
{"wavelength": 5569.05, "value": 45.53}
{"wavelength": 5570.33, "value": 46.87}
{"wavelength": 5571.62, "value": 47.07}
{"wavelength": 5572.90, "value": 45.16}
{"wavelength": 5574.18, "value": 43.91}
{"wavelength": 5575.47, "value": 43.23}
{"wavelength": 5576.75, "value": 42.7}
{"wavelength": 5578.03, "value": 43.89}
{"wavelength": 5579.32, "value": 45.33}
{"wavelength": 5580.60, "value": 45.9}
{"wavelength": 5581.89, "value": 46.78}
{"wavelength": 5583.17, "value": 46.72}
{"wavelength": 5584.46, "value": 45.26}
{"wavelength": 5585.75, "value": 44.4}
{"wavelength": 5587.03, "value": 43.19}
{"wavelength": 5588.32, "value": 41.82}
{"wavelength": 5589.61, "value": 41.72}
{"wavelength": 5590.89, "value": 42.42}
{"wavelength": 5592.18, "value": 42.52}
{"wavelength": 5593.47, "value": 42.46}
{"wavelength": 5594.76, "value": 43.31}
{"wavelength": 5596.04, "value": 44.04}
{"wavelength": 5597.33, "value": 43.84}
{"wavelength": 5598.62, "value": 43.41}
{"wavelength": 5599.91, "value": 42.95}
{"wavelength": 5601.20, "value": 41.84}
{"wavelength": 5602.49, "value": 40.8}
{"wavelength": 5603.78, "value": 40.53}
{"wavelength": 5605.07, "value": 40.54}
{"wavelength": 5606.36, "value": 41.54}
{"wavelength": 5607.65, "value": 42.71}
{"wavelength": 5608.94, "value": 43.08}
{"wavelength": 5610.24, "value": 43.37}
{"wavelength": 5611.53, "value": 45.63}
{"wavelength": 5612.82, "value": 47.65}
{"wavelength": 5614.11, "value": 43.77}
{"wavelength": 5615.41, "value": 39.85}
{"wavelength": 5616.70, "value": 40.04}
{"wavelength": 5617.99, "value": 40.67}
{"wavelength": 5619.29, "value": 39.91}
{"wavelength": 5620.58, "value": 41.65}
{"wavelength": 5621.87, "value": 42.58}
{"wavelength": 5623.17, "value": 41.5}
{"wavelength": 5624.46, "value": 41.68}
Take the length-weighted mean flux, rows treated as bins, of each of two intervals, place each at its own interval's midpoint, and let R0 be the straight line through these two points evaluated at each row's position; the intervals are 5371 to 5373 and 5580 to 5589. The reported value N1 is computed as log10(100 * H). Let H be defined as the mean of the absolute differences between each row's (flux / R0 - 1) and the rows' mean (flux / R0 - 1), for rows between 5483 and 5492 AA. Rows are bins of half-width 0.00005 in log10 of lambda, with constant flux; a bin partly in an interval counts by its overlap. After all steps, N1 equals 0.61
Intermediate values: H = 0.041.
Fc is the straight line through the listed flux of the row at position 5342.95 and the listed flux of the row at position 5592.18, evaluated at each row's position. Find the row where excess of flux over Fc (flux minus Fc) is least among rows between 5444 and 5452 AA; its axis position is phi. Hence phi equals 5451.06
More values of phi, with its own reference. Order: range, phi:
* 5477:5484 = 5480.01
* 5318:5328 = 5326.98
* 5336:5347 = 5345.41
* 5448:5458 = 5457.34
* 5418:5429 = 5426.02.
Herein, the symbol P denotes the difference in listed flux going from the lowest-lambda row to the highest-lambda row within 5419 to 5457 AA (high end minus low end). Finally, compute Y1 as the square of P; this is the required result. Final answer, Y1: 29.6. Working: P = -5.4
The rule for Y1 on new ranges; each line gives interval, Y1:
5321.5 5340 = 3.6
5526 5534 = 14.4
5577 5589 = 4.3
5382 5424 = 28.2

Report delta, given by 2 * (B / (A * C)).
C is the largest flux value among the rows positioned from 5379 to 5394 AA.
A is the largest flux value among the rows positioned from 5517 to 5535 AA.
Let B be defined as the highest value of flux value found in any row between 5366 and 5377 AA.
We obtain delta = 0.0412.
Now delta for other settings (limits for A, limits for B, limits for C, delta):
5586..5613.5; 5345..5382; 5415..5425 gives 0.0442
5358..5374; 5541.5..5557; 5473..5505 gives 0.0416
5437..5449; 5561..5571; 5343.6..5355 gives 0.0439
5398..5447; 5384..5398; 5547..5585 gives 0.0410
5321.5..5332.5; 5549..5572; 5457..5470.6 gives 0.0448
